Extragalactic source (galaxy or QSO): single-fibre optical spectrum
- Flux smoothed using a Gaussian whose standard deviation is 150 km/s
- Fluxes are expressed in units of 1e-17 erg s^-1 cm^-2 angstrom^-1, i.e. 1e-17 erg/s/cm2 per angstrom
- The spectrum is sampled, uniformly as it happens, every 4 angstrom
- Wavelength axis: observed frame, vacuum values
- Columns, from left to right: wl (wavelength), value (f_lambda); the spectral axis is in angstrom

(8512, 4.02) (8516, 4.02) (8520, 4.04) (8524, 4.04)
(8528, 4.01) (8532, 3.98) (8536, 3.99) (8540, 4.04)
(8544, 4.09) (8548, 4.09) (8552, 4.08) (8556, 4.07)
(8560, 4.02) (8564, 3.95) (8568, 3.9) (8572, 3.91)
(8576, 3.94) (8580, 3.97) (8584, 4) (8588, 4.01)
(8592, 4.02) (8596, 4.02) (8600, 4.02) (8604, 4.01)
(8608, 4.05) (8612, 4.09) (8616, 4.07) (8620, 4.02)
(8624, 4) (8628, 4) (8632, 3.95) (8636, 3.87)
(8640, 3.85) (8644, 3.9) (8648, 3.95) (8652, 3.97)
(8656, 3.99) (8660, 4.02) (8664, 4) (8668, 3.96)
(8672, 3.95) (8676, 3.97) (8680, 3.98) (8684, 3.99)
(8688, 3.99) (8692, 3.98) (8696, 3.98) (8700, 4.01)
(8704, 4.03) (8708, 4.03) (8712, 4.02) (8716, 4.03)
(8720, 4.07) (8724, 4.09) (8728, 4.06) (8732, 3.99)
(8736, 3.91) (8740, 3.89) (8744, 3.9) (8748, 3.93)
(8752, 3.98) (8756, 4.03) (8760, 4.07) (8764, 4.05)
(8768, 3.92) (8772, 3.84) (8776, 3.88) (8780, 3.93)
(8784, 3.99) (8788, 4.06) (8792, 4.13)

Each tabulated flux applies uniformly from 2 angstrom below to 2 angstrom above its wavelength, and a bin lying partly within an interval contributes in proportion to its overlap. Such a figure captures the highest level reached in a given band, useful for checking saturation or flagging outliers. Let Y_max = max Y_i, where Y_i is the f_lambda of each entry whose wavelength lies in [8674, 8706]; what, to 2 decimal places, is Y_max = 4.03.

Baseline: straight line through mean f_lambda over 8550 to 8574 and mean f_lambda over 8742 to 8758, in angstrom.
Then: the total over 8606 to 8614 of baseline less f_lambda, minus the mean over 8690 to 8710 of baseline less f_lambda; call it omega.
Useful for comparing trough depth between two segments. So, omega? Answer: -0.14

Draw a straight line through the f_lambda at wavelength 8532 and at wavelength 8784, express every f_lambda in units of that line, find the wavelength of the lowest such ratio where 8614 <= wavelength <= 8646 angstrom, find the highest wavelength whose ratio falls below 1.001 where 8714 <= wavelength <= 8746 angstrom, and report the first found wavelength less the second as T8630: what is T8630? -104 angstrom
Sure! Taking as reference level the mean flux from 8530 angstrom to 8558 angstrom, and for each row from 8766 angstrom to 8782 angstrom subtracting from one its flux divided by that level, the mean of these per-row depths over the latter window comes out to 0.039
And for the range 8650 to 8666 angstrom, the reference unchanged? 0.013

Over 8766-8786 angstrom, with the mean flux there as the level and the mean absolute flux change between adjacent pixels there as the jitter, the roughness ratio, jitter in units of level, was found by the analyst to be 0.015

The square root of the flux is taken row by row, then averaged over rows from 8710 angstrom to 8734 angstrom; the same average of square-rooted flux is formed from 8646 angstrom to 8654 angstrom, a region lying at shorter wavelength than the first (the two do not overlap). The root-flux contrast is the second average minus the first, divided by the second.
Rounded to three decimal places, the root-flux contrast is -0.010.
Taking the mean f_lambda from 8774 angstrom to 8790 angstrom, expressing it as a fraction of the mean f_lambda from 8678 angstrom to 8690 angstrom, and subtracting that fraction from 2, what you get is 1.01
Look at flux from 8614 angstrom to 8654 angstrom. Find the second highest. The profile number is 4.02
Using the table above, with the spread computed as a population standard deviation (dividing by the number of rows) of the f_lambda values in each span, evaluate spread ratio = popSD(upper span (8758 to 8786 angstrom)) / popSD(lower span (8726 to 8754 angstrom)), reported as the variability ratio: 1.40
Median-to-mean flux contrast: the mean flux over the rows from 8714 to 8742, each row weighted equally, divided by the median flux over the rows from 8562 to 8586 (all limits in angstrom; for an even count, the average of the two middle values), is 1.02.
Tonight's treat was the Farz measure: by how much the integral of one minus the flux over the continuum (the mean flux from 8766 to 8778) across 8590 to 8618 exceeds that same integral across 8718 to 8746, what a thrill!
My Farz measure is -0.4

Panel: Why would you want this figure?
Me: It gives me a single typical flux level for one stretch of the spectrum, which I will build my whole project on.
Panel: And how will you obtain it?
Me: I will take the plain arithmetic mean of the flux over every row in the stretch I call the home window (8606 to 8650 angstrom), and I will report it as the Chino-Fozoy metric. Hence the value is 3.98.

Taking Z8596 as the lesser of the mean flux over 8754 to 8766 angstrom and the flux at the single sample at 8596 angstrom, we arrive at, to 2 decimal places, 4.02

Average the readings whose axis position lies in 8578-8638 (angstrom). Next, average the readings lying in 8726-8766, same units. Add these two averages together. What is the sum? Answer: 7.99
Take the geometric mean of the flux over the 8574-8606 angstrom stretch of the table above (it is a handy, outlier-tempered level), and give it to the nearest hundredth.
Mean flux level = 4.00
